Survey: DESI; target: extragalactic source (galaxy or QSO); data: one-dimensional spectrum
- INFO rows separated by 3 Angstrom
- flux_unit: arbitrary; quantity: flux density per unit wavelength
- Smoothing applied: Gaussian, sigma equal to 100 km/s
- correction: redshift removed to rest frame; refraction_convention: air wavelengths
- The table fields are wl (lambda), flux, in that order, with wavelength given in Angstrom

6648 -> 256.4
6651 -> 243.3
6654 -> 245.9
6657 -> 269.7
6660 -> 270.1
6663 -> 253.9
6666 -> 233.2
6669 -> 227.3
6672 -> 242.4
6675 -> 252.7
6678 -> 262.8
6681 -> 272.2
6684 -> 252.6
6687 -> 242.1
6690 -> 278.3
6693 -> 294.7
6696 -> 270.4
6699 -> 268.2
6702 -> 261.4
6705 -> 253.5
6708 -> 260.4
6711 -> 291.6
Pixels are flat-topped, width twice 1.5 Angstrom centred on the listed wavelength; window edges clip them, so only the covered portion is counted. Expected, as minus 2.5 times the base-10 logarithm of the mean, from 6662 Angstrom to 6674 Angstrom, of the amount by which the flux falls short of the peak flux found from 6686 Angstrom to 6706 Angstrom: -4.36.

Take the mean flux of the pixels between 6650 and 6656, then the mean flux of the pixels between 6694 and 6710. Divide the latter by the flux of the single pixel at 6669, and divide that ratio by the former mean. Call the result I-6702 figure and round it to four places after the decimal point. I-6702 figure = 0.0047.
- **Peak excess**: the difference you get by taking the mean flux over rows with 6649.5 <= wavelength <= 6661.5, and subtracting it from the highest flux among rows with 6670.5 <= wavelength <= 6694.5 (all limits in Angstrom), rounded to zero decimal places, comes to 37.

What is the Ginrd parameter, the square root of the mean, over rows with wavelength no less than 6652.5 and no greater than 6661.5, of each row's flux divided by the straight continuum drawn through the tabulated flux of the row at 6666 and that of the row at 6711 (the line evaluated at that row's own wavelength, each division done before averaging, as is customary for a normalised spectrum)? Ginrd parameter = 1.09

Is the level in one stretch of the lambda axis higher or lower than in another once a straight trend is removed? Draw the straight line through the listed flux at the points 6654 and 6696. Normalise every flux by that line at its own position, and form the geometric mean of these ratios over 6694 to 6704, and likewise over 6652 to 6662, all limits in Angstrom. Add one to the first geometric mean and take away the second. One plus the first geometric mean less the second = 0.92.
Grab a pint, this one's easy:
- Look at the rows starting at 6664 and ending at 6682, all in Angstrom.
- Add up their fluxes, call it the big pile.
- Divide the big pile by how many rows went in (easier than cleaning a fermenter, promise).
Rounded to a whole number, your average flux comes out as 248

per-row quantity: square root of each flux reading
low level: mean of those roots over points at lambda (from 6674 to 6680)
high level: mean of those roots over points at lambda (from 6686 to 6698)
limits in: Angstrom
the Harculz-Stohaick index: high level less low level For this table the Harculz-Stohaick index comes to 0.4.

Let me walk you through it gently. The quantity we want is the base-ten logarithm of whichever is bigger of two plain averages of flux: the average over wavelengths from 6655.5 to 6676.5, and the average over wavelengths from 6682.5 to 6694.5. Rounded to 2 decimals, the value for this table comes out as 2.43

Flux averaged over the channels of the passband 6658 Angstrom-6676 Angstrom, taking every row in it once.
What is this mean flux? 247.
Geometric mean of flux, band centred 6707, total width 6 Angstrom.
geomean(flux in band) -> 257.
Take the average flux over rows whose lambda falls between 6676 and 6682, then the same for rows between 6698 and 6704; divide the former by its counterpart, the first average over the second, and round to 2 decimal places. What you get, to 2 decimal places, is 1.01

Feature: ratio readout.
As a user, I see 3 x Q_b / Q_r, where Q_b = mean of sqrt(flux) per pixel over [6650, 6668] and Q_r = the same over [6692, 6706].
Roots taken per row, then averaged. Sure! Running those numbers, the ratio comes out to 2.90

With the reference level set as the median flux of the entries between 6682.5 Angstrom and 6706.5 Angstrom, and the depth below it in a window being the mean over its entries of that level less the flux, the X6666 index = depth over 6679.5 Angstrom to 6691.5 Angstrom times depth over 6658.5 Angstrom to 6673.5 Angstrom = 68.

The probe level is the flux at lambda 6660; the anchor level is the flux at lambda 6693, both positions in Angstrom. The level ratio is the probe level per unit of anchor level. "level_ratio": 0.92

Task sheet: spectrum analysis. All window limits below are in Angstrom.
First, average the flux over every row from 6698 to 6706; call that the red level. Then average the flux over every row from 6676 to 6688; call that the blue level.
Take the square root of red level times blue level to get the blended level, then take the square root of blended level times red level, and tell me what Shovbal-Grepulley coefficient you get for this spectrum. 260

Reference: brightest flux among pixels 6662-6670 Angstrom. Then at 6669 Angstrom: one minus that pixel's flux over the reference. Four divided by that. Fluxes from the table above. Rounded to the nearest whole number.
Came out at 38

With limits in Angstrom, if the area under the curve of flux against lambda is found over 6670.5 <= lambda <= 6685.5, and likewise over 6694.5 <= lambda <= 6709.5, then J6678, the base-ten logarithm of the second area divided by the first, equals 0.010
